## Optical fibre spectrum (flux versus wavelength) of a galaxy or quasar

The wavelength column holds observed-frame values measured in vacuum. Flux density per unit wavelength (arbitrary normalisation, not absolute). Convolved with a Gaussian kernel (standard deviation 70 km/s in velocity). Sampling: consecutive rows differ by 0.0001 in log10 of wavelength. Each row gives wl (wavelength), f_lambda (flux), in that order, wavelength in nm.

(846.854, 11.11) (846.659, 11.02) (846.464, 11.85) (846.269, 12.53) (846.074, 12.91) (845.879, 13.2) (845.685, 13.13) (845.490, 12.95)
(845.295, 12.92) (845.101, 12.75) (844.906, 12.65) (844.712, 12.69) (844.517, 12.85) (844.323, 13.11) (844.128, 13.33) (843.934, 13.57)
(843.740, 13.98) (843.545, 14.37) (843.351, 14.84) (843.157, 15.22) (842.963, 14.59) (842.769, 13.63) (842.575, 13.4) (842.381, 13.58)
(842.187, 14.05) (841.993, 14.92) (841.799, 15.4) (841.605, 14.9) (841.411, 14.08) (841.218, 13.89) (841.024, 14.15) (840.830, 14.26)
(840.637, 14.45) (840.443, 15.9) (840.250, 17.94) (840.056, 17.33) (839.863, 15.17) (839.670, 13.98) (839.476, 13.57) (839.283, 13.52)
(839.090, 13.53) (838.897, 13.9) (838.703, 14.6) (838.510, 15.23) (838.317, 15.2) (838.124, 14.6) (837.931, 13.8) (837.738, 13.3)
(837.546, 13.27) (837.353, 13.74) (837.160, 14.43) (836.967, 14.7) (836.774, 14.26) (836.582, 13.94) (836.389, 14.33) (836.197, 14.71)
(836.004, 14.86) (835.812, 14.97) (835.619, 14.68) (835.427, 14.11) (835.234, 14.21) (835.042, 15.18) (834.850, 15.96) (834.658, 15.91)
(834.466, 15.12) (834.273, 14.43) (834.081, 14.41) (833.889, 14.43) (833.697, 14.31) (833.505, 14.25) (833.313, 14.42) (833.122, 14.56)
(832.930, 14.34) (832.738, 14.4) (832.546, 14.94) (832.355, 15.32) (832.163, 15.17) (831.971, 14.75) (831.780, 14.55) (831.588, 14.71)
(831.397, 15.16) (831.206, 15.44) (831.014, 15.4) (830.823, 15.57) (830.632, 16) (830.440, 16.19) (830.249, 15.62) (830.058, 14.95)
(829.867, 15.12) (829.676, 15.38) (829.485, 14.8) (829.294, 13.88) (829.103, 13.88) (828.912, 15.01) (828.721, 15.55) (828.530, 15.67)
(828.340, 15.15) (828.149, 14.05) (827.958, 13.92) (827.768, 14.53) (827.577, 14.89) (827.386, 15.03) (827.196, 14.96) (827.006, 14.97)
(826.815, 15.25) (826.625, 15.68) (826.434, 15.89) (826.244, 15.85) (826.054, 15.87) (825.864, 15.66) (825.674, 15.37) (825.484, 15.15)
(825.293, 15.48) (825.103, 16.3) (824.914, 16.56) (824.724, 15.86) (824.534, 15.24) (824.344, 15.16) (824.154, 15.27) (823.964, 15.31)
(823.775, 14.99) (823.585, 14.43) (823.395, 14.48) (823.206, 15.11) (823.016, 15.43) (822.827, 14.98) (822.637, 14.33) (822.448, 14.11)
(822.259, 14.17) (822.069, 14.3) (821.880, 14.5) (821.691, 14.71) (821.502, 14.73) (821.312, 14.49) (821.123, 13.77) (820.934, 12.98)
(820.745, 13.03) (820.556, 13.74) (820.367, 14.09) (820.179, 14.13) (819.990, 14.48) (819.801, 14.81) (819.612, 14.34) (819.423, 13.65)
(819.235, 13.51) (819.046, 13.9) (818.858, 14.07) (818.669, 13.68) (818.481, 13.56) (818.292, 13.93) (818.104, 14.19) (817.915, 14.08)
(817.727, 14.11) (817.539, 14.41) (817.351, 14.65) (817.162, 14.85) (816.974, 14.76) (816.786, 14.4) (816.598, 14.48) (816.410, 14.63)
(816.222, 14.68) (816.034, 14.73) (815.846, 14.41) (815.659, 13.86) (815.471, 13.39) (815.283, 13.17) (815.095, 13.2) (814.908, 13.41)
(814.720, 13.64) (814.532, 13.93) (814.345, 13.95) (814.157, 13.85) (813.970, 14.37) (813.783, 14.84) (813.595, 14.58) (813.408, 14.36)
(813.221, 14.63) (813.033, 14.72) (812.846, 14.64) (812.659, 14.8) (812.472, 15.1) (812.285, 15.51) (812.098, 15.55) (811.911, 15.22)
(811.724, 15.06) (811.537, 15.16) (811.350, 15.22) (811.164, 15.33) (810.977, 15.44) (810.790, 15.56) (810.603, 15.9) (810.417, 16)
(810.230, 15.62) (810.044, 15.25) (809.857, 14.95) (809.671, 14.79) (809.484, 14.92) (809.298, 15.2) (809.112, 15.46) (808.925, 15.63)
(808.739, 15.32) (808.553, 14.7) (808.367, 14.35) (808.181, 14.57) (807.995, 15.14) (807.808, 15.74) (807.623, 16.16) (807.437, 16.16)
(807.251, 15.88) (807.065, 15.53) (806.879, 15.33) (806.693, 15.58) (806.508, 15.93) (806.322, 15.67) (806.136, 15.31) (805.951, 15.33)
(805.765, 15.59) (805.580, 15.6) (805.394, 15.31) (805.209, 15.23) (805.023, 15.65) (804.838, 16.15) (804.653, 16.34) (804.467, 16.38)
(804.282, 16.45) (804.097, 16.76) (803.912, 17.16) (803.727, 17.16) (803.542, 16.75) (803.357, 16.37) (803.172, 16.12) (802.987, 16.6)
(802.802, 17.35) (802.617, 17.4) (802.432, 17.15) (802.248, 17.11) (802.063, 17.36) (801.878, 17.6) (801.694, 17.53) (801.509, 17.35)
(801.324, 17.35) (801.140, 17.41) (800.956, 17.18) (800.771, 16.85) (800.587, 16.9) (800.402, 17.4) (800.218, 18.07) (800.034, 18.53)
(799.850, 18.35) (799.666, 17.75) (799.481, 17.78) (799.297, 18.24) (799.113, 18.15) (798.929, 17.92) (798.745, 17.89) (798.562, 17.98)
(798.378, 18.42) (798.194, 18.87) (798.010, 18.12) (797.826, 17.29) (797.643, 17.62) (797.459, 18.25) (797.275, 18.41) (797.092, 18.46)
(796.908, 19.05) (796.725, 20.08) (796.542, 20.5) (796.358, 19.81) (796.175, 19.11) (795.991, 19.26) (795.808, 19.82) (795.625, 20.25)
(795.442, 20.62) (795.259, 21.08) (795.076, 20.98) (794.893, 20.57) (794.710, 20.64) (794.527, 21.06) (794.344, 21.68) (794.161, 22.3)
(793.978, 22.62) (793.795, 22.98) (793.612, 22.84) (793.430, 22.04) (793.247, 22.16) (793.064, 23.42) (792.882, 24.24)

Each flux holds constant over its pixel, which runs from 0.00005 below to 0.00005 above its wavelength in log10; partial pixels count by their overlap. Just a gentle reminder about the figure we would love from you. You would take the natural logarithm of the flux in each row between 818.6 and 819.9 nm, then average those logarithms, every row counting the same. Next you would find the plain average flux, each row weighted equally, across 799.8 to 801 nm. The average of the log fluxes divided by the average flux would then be 0.150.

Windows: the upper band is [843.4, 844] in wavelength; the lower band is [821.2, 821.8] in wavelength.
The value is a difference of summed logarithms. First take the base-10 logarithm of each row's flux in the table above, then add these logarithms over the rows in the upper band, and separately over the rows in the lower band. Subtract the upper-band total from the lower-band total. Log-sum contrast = 0.06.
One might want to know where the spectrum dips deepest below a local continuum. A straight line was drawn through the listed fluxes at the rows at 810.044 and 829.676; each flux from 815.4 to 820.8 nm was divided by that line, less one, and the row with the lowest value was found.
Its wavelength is 820.745 nm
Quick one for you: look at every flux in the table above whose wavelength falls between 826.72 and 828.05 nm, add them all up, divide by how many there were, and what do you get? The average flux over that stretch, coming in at 14.8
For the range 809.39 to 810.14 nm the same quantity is 15.0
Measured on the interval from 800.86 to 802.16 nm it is 17.4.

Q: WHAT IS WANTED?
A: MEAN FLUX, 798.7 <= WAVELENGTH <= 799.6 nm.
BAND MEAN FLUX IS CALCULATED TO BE 18.0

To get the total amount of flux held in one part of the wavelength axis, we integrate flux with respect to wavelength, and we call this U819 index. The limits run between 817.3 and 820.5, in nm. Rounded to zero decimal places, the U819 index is 45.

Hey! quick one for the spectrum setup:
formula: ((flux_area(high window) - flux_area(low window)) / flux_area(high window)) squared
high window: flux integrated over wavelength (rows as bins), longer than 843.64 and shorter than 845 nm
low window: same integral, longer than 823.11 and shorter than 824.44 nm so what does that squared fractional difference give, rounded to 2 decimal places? 0.01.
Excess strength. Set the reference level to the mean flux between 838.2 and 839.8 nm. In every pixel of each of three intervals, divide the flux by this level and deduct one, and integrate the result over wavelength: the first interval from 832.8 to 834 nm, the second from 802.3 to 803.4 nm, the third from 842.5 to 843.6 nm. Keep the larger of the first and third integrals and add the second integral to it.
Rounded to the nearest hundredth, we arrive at 0.22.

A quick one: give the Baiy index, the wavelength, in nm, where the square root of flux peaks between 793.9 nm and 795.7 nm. 793.978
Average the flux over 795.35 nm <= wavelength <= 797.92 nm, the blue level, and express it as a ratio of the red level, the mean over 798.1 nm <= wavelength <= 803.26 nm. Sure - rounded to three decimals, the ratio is 1.090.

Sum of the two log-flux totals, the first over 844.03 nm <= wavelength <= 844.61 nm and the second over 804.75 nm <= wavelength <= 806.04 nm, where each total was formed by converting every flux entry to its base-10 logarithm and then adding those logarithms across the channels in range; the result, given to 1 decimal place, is 11.7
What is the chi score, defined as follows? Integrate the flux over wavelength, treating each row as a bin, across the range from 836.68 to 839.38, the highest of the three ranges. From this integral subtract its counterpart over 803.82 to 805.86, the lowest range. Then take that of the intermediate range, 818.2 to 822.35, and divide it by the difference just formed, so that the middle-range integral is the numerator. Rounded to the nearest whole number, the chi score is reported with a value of 11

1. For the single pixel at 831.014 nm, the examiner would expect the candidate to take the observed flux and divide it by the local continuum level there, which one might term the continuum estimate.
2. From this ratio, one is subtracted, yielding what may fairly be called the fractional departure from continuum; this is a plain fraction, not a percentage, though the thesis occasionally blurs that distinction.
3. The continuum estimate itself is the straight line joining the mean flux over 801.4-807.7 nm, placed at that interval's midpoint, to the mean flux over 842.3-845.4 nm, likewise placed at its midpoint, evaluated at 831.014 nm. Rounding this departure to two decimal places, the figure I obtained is 0.06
